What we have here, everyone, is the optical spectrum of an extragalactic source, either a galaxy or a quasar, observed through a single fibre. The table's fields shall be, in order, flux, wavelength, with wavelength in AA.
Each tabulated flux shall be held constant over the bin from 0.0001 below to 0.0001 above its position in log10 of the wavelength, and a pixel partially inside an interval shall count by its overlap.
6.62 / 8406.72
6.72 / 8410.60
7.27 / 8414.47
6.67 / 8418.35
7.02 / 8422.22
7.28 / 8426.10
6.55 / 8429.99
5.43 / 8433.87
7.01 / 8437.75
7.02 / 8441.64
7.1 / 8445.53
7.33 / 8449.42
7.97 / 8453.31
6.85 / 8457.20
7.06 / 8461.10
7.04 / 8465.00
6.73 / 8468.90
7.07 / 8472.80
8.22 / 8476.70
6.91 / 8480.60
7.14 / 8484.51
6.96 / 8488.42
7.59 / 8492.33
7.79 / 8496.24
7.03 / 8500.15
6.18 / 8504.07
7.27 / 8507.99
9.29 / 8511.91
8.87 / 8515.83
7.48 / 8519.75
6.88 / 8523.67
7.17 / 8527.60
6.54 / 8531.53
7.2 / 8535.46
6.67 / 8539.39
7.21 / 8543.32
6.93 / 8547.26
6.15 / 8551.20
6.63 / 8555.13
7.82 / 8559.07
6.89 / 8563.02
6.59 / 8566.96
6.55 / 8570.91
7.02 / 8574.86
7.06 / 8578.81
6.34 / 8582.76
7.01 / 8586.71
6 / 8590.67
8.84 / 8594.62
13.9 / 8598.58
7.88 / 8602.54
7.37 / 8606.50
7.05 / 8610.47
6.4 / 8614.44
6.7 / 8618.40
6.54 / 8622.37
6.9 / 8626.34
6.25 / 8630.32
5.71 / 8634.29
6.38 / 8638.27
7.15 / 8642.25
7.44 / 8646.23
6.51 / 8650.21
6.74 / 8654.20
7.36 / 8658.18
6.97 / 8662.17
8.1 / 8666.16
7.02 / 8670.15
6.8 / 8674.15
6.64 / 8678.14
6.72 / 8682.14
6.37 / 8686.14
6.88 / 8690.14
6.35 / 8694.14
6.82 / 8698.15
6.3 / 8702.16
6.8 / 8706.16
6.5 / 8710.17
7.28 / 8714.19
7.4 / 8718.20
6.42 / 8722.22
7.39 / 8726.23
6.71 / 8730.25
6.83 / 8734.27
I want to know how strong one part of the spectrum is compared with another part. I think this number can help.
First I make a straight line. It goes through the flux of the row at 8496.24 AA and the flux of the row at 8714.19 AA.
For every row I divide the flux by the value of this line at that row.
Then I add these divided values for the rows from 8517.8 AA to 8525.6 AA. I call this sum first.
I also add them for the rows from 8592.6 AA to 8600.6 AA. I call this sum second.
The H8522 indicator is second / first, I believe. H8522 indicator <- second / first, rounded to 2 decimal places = 1.62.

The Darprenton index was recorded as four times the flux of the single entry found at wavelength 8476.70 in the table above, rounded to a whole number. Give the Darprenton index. 33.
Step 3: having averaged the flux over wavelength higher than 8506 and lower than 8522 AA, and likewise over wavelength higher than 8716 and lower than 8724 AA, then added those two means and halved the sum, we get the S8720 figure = 7.57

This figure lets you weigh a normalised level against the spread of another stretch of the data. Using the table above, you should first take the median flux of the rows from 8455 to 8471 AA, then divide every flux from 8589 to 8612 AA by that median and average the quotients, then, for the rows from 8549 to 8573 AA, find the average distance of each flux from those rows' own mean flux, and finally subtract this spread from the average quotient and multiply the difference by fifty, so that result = 42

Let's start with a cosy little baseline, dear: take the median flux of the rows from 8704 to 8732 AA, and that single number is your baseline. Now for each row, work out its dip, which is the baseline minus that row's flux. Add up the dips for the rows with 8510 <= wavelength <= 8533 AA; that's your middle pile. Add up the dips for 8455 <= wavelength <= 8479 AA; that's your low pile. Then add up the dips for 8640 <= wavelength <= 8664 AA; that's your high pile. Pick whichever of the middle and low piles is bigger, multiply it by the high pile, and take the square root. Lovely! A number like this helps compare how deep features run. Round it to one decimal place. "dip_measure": 1.7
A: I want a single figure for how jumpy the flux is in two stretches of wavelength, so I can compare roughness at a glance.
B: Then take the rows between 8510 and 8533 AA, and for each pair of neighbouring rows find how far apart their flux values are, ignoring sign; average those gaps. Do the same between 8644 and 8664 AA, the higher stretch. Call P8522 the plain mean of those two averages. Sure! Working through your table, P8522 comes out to 0.60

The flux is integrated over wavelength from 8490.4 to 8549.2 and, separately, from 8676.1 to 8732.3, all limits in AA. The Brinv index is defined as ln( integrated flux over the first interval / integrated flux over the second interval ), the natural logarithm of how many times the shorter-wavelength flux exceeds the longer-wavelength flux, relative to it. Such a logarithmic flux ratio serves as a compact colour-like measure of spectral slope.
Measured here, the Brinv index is 0.1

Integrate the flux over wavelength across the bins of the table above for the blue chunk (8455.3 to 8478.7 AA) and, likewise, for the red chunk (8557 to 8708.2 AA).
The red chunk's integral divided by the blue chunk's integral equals 6.4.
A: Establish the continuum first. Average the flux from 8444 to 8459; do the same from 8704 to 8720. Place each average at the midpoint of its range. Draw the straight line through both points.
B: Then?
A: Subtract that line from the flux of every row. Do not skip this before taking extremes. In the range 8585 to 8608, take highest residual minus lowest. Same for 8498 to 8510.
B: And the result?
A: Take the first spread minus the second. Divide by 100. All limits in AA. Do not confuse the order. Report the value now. 0.068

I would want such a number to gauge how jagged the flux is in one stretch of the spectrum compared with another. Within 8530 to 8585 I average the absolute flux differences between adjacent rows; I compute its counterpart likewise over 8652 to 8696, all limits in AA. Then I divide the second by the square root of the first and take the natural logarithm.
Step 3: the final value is -0.37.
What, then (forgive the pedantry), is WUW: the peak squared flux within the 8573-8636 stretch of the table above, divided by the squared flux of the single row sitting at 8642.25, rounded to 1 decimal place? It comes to 3.8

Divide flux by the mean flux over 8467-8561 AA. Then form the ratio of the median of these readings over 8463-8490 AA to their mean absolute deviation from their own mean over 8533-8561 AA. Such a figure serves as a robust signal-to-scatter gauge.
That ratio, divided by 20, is 0.88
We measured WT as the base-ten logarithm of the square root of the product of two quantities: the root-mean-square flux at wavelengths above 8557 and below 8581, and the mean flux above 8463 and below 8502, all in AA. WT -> 0.853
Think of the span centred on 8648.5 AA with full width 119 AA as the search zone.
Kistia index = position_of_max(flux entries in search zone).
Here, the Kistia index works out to 8598.58 AA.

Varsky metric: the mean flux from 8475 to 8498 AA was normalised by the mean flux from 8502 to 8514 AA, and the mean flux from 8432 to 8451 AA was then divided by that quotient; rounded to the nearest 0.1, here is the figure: 6.9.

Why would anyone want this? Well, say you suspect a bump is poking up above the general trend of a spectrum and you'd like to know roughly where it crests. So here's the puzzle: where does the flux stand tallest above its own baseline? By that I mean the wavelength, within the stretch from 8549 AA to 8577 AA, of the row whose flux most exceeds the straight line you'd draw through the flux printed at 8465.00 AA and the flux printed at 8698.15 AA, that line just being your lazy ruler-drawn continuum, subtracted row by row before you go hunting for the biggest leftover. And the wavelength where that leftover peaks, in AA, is 8559.07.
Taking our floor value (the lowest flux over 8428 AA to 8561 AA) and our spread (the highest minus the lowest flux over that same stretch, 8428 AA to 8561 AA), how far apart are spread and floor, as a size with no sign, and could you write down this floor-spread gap 2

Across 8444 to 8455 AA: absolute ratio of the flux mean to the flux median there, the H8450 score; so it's 1.02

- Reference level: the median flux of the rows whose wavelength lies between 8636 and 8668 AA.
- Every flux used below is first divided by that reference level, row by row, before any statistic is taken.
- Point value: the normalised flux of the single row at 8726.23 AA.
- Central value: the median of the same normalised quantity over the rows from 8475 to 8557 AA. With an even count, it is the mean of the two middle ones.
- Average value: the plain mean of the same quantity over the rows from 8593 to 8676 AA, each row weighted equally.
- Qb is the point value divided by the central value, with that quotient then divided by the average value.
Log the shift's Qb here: 1.00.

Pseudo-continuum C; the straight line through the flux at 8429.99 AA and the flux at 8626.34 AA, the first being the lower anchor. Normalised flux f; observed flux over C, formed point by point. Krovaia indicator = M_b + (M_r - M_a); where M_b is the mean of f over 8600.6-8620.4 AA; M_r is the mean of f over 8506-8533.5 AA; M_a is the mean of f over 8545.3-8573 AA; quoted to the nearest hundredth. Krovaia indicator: 1.17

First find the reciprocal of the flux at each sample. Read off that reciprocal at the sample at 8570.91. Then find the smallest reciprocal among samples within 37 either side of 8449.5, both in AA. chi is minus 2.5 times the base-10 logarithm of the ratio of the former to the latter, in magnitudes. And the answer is -0.247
